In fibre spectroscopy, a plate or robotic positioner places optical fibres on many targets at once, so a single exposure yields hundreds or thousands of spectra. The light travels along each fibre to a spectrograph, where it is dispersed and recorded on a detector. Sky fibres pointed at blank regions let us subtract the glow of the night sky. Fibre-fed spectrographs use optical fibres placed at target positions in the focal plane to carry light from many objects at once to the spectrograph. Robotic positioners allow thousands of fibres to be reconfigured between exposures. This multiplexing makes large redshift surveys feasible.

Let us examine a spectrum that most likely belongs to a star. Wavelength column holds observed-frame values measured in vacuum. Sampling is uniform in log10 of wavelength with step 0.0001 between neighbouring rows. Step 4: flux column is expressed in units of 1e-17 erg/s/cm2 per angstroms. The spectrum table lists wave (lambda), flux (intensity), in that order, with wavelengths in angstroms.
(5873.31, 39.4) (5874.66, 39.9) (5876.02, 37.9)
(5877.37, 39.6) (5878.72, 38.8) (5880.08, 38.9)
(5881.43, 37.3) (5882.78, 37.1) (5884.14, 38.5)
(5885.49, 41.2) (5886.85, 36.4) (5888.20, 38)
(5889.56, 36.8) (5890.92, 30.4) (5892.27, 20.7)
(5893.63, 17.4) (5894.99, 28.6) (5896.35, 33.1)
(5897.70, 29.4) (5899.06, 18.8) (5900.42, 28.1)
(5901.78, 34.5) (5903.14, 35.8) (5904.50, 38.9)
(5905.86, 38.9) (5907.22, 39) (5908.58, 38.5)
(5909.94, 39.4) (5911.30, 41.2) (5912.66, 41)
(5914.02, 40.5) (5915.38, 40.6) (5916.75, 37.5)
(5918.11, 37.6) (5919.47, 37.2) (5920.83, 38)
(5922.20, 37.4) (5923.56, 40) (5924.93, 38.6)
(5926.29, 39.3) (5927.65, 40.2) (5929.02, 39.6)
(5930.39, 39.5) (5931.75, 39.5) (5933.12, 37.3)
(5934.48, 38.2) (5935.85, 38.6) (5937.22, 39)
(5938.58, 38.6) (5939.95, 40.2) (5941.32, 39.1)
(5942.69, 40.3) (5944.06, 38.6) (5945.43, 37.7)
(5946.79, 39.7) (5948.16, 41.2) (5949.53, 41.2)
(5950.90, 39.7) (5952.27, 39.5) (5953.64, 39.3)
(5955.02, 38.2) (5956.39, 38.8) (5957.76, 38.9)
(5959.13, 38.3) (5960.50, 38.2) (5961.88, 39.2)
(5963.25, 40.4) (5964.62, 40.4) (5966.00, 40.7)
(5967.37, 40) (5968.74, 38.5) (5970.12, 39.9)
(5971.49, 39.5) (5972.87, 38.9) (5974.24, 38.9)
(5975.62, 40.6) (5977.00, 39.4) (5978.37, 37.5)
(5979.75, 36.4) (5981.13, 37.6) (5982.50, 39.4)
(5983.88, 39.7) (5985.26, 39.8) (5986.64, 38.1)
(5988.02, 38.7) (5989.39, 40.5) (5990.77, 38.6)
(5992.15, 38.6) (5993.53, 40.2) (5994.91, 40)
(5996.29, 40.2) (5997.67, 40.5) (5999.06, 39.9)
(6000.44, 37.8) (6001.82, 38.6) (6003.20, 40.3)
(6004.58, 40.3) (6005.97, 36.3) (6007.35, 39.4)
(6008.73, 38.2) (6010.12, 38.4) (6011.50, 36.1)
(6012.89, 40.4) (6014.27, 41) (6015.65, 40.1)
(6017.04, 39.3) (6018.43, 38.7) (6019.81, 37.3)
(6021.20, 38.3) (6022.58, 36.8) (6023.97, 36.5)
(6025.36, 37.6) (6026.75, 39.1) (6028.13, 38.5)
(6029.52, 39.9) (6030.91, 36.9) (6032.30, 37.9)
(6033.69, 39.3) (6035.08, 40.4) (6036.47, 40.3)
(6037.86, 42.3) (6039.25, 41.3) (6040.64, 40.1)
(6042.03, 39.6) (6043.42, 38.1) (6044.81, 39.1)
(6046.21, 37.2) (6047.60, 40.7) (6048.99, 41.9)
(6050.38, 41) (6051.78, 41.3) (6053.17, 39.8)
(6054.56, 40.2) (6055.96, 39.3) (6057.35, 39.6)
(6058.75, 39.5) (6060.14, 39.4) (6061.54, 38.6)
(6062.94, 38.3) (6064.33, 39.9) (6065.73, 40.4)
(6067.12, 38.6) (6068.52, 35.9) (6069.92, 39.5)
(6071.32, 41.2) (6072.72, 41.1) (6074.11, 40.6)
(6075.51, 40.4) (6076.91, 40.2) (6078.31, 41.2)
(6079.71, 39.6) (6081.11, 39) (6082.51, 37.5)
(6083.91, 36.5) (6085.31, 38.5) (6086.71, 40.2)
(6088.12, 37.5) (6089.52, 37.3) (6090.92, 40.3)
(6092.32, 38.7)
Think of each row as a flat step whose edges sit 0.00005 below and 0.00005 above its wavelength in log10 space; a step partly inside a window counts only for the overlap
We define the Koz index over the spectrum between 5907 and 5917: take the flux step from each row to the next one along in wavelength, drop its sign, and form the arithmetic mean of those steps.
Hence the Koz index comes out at 1.01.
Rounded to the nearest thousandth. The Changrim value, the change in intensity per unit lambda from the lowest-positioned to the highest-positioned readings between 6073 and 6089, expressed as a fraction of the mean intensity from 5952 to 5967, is -0.006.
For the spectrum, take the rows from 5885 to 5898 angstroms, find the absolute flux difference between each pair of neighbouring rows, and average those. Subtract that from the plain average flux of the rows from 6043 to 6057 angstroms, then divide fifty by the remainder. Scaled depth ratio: 1.44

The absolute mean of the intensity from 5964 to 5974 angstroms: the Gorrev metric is 39.7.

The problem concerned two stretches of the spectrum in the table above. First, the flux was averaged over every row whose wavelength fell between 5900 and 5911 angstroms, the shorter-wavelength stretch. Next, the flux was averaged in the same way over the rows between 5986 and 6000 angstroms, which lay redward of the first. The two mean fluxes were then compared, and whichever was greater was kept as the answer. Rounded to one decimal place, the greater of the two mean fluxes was 39.5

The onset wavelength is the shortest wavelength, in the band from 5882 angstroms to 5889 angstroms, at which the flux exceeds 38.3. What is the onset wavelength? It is 5884.14 angstroms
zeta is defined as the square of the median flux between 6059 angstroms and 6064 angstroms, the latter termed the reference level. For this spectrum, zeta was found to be 1490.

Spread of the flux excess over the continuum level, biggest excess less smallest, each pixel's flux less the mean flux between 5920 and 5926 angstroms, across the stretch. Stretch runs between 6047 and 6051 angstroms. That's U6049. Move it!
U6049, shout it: 1.2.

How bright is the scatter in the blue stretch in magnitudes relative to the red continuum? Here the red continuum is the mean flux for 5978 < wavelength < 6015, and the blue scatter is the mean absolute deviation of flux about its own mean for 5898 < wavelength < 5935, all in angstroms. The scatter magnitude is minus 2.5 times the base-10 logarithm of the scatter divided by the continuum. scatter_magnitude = 2.97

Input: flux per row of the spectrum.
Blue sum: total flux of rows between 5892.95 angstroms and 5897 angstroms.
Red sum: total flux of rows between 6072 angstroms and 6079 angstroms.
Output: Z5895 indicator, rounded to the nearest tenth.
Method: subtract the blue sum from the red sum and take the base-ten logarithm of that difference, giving 2.1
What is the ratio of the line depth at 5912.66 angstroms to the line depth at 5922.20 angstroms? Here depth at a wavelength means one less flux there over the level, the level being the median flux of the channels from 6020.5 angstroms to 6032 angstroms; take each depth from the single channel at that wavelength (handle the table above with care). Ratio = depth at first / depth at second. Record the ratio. -5.5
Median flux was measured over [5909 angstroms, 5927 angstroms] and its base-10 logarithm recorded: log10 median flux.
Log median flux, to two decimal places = 1.59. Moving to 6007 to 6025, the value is 1.58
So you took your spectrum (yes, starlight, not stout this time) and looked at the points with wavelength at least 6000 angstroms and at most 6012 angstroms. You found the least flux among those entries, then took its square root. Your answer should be 6.01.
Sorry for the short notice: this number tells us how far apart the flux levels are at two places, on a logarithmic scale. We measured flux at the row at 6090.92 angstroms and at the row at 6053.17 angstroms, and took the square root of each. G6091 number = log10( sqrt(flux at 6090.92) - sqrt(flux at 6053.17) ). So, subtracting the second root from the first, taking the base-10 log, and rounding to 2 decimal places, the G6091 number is -1.40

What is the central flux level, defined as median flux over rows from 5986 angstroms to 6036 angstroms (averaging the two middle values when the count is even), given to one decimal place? 38.7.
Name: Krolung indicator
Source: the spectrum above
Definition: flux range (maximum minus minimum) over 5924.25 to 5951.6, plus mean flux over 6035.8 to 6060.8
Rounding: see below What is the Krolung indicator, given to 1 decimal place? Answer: 43.9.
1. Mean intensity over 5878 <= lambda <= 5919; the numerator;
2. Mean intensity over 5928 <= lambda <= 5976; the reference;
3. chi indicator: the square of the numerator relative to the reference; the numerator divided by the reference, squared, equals 0.80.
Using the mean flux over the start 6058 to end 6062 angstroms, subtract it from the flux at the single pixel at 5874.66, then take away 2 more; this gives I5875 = -1.3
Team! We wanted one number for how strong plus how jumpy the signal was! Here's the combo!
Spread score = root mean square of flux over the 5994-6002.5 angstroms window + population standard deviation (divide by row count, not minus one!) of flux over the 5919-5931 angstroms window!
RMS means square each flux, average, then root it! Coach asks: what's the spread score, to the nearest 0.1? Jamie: 40.6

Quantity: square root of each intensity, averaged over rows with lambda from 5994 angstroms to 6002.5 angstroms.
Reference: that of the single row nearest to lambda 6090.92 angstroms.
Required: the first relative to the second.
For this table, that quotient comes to 0.990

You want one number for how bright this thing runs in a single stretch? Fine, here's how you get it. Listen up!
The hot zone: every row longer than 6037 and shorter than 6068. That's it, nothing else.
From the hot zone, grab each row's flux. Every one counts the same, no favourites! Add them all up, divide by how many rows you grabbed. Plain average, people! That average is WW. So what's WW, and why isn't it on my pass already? 39.8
